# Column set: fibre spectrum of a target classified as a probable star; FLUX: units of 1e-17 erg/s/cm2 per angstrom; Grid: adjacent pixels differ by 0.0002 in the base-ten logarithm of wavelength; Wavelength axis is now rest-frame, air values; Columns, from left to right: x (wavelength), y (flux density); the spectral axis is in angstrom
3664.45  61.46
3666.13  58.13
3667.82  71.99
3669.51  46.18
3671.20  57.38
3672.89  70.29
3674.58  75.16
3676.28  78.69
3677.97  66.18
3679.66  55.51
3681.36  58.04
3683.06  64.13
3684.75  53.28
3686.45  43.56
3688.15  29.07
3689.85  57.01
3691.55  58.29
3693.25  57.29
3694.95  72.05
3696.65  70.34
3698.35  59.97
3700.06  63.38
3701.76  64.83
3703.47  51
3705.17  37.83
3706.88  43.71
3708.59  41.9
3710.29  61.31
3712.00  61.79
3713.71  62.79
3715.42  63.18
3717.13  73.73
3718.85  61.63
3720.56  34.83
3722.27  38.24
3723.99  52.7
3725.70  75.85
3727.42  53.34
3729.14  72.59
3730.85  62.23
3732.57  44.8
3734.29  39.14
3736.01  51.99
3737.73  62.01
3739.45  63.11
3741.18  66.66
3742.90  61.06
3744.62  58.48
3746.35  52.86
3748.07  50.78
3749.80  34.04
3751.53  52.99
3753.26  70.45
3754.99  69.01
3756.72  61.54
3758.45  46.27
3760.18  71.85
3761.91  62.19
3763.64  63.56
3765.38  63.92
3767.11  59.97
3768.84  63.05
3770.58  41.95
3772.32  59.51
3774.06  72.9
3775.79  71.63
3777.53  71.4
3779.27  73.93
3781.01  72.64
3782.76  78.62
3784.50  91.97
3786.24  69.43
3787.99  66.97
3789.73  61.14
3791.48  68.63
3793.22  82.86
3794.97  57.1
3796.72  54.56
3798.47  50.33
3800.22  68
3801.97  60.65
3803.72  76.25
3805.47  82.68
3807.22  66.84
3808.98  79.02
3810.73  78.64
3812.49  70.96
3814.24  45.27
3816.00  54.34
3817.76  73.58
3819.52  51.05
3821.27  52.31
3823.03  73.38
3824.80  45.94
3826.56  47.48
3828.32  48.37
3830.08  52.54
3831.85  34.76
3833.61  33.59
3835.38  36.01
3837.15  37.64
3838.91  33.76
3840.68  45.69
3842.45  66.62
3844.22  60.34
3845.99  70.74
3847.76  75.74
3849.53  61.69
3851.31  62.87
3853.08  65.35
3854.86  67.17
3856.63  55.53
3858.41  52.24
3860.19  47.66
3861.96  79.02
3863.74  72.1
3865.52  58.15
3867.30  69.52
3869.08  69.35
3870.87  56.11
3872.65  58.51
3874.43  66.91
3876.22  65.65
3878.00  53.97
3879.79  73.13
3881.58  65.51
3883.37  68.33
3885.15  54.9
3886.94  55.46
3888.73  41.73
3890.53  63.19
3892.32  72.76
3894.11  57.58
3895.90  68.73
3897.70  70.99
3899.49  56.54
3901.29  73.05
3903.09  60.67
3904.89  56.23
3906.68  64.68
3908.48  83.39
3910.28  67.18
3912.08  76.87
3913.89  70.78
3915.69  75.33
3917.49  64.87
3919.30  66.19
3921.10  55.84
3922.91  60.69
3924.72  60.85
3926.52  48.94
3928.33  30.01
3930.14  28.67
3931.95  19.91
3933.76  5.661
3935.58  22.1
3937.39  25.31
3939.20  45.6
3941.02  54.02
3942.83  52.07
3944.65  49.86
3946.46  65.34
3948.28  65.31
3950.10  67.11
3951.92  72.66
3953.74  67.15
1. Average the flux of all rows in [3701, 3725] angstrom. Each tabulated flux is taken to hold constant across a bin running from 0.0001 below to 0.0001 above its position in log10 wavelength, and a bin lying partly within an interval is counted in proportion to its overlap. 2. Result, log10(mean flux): 1.73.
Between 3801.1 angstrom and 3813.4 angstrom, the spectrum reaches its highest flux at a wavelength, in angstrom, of 3805.47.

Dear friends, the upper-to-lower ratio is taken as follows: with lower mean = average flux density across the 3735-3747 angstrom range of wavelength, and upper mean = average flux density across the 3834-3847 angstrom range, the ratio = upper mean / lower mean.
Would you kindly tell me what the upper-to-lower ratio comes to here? 0.84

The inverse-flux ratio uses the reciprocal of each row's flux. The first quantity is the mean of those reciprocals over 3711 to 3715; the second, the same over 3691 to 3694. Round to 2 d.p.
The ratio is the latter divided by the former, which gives 1.08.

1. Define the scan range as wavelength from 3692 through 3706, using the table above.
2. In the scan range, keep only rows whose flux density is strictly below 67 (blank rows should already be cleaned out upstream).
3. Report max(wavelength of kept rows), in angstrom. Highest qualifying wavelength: 3705.17 angstrom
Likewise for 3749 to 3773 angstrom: 3772.32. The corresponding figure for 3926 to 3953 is 3948.28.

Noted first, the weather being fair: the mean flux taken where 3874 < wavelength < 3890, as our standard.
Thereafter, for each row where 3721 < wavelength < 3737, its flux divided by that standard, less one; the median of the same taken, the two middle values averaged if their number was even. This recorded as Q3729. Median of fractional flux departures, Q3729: -0.13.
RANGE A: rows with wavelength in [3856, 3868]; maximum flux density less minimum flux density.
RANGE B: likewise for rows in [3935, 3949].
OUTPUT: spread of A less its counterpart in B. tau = -12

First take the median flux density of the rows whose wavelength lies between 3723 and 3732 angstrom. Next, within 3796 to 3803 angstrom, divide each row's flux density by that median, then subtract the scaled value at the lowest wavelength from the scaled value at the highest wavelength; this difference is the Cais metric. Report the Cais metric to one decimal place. 0.1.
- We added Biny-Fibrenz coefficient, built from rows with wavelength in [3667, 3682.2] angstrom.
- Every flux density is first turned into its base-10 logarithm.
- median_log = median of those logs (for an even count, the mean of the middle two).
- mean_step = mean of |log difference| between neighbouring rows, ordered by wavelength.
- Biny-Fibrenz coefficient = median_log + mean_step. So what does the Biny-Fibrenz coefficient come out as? 1.90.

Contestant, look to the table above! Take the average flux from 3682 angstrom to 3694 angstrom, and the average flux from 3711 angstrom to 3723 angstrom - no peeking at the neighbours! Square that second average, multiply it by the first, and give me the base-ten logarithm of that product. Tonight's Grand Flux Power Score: 5.22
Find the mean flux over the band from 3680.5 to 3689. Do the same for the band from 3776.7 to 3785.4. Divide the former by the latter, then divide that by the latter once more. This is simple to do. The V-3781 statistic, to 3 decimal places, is 0.008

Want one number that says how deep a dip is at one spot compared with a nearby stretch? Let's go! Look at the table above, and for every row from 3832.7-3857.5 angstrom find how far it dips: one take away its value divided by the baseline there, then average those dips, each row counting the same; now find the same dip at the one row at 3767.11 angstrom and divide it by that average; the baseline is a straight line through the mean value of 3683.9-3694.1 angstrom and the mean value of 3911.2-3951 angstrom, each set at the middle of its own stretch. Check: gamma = 2.0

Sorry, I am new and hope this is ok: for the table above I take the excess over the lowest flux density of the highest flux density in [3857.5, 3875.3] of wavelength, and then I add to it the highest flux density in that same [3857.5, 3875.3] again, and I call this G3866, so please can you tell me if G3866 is 110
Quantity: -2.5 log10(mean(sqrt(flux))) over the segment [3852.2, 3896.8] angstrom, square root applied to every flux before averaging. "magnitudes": -2.24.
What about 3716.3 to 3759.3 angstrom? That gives -2.18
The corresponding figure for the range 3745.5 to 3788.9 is -2.25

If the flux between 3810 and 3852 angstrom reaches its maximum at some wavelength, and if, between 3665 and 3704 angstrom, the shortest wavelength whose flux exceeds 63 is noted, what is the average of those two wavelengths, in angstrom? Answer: 3739.3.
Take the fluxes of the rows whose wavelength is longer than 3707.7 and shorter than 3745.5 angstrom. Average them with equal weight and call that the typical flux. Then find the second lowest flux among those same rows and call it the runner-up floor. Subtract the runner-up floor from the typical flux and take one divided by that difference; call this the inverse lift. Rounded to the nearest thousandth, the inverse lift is 0.052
